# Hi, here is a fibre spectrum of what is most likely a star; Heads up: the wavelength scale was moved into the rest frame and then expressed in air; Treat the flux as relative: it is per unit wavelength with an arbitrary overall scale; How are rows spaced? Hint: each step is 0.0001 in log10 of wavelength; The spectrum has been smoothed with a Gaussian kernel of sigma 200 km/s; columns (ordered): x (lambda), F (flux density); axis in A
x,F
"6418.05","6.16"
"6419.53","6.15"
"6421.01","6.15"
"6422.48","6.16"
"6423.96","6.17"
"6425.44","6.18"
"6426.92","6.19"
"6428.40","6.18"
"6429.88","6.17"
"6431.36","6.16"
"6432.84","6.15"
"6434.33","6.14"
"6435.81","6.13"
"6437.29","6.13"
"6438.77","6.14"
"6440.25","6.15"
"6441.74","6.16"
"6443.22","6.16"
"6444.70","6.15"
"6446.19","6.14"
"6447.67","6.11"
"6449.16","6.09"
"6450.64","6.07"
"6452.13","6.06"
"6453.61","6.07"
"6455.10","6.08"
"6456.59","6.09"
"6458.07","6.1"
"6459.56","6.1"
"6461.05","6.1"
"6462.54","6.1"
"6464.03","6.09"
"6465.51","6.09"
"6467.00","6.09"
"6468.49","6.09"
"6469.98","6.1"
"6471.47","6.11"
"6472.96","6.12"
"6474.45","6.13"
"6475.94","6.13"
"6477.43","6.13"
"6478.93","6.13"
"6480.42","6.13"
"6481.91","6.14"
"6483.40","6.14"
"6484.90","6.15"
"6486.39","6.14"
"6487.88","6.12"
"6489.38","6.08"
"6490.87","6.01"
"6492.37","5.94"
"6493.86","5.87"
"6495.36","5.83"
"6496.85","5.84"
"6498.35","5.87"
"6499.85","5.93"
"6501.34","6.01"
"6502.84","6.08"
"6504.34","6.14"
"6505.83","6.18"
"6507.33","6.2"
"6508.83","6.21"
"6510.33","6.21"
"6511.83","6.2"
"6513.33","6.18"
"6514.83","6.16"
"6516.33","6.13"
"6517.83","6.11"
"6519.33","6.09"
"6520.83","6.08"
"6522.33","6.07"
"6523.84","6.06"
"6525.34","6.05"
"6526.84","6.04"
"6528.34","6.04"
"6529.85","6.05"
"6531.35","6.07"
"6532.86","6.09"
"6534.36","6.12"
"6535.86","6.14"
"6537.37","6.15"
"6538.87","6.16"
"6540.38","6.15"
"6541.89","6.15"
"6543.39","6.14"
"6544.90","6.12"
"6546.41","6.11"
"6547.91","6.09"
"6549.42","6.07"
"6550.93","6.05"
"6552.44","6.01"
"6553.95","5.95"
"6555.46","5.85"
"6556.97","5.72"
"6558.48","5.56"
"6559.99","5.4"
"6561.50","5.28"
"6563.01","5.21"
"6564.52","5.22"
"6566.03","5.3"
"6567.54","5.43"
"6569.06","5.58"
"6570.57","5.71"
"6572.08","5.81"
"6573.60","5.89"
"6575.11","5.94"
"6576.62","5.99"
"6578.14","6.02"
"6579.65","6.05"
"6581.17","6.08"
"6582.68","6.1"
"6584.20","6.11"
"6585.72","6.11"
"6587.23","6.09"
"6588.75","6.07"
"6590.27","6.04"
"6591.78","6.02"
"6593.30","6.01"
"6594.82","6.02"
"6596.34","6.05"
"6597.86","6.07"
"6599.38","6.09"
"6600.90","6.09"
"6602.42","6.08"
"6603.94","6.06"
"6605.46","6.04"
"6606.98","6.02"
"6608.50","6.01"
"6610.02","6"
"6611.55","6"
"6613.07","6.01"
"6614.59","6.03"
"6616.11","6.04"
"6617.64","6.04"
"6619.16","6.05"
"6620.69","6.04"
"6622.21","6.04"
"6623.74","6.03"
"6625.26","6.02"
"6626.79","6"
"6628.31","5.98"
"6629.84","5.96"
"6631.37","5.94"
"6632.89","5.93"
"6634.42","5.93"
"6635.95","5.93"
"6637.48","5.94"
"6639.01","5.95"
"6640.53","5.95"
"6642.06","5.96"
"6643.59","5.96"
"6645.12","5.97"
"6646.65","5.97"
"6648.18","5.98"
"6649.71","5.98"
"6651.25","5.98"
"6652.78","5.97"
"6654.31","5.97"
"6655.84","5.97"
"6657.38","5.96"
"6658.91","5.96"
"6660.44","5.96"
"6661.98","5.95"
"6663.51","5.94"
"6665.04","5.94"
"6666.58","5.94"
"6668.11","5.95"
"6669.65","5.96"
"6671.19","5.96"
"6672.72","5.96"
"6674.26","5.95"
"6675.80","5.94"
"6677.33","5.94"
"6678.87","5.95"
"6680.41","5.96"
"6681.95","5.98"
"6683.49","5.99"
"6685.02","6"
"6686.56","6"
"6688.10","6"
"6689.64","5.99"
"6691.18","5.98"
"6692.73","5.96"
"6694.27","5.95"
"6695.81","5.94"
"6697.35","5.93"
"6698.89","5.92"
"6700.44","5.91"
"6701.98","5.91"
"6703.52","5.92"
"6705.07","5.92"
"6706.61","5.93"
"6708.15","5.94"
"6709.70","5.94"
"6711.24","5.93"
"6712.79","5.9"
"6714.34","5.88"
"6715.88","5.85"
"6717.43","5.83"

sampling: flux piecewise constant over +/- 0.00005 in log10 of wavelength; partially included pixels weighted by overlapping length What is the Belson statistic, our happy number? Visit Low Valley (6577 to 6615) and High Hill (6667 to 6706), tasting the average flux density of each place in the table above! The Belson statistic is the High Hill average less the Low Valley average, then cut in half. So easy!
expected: -0.048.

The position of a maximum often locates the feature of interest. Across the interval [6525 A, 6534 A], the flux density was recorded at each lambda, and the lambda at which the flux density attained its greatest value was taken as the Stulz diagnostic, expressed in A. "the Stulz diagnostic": 6532.86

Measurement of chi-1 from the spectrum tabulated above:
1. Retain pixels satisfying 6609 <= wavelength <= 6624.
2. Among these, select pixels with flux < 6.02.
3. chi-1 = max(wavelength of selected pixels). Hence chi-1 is 6613.07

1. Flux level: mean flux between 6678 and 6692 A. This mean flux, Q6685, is 5.98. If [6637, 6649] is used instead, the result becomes 5.96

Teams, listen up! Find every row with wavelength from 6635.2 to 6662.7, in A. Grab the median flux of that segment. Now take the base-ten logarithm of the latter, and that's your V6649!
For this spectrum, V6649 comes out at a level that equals 0.7752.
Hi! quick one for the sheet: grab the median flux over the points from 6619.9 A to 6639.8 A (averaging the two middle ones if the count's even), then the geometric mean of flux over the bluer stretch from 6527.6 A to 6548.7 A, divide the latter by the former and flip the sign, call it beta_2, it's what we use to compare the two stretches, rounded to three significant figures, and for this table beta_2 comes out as -1.03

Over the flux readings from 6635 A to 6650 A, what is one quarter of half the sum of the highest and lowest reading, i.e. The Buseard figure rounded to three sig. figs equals 1.49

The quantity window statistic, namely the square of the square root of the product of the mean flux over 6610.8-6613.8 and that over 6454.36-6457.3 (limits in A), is 36.5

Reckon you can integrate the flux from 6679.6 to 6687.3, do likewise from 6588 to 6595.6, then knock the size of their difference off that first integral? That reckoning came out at 45.8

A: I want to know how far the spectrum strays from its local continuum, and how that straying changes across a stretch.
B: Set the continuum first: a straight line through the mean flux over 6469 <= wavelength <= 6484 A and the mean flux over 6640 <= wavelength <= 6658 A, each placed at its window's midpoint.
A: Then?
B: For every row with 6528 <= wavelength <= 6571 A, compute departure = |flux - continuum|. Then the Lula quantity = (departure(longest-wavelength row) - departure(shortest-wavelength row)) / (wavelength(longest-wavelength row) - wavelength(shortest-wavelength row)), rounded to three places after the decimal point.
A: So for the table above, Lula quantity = 0.007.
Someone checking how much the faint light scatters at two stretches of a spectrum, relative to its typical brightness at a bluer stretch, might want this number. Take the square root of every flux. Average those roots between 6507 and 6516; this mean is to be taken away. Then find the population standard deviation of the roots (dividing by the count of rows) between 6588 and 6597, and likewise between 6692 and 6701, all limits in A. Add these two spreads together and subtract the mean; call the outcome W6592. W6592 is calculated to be -2.48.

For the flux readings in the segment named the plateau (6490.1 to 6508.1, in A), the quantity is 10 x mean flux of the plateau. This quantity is 59.9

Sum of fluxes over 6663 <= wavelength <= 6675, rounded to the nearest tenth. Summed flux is 47.6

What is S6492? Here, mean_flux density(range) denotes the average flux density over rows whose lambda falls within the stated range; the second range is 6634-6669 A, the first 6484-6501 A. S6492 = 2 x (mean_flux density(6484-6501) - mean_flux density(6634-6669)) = 0.05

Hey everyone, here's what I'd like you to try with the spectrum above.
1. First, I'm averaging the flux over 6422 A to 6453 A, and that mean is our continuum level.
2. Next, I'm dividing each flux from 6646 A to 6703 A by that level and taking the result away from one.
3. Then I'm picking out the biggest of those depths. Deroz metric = 0.04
